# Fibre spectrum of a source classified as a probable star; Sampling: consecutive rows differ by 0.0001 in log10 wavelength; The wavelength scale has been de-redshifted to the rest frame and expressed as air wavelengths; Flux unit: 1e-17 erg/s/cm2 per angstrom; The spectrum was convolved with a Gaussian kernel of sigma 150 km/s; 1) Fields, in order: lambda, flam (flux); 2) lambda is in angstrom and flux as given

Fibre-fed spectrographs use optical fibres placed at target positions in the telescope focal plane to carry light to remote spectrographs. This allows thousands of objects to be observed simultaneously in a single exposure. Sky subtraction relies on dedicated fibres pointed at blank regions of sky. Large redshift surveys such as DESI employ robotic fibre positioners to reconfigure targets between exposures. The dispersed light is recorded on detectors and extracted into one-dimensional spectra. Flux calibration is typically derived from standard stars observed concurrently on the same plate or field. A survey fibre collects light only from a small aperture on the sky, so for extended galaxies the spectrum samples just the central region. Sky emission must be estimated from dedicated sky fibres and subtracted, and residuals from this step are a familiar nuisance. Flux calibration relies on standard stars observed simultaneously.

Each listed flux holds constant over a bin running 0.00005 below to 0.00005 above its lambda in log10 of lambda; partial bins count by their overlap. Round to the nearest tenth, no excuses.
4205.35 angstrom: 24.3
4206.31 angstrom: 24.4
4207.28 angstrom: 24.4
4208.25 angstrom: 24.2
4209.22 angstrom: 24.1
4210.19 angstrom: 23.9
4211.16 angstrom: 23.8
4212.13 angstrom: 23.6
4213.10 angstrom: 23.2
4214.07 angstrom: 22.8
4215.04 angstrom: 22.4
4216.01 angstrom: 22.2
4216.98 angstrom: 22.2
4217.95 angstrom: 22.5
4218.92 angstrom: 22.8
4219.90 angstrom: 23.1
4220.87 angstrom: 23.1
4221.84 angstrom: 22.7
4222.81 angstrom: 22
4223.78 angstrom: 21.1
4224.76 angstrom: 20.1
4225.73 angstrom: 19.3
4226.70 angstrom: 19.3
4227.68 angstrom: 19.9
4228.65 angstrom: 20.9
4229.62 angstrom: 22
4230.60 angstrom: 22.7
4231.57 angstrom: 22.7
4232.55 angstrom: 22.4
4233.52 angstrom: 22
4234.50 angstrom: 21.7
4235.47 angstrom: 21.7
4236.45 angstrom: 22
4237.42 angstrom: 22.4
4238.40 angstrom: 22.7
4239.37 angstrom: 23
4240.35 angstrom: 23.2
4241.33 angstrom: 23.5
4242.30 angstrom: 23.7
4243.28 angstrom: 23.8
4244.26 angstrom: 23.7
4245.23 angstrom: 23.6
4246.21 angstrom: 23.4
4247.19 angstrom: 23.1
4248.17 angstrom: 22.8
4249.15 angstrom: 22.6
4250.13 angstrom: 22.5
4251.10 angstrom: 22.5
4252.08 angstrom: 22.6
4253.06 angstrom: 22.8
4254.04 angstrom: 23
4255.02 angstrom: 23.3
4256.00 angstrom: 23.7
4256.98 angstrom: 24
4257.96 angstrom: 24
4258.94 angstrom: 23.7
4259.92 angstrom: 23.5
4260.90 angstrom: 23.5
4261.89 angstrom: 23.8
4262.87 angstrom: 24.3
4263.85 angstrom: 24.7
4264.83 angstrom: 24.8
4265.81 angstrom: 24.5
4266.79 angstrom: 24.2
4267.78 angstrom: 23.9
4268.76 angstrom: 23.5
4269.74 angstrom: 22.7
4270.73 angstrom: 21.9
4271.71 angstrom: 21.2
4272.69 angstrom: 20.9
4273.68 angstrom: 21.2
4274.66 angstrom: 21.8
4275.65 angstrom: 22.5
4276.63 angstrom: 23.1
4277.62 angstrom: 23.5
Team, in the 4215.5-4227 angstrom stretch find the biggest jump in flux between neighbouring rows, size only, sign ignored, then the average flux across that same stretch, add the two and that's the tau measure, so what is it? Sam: 22.7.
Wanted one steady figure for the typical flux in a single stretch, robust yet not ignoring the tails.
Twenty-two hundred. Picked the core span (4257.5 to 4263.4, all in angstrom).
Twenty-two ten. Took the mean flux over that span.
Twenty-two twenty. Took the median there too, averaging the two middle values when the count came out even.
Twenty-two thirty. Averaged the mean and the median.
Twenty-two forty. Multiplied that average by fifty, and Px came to 1189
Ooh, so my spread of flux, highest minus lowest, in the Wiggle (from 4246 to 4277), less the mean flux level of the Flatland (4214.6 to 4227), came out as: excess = -17.9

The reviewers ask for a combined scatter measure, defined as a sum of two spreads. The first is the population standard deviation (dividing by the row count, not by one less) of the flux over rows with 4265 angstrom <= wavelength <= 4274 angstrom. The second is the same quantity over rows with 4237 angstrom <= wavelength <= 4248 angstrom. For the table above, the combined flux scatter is 1.8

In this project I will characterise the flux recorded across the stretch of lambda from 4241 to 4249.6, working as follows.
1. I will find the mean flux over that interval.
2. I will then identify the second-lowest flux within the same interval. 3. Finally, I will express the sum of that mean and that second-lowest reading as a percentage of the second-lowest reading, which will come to 202.4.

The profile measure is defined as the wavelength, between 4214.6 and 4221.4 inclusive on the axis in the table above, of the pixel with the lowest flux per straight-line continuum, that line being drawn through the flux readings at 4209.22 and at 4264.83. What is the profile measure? 4216.98 angstrom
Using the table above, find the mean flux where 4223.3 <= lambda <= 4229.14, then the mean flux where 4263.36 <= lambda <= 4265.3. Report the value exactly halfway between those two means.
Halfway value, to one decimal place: 22.4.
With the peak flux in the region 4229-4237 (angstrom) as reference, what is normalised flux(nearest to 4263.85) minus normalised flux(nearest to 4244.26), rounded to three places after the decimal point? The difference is 0.044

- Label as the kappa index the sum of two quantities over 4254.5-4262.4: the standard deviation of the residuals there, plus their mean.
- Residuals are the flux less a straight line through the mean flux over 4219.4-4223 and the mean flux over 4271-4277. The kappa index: 1.9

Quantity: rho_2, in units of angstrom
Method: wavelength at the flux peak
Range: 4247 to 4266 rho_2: 4264.83 angstrom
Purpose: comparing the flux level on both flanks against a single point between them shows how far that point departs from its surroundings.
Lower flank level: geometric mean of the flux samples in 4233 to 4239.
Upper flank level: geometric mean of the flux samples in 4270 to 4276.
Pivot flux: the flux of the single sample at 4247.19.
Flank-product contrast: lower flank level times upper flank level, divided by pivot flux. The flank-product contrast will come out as 20.6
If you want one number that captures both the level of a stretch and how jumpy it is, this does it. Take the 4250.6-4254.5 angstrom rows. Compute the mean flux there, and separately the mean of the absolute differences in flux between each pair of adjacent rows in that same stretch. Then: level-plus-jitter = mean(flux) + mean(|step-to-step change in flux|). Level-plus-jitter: 22.9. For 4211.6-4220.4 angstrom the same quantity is 23.0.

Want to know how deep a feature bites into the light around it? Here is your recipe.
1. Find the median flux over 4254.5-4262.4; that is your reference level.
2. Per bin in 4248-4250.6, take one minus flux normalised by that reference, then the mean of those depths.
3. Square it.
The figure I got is 0.002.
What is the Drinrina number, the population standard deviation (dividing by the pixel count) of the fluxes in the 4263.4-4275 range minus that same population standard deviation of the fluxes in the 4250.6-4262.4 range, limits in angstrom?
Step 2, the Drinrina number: 0.9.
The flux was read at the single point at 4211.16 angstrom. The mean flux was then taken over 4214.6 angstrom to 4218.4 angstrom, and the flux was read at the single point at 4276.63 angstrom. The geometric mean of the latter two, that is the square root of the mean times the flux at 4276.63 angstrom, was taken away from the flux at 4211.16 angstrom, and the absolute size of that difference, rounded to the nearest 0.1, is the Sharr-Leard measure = 1.1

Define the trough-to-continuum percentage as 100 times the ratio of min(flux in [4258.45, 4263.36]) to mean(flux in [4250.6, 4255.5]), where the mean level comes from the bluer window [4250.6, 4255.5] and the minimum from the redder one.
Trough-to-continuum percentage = 103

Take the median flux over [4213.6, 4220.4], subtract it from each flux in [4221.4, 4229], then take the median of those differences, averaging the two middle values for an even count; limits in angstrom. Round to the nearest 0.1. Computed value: -2.0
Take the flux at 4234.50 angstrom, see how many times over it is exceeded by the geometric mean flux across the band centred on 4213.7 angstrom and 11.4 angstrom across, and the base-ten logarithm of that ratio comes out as 0.028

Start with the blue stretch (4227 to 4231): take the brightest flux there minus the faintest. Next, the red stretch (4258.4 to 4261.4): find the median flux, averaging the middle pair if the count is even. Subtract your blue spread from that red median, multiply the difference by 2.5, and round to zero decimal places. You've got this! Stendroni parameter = 52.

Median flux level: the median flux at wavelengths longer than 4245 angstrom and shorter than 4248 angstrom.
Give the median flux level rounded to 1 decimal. 23.4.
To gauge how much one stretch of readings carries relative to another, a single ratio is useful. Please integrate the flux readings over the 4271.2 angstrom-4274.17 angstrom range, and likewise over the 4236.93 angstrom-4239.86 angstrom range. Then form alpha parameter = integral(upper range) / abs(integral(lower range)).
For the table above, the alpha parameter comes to 0.94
